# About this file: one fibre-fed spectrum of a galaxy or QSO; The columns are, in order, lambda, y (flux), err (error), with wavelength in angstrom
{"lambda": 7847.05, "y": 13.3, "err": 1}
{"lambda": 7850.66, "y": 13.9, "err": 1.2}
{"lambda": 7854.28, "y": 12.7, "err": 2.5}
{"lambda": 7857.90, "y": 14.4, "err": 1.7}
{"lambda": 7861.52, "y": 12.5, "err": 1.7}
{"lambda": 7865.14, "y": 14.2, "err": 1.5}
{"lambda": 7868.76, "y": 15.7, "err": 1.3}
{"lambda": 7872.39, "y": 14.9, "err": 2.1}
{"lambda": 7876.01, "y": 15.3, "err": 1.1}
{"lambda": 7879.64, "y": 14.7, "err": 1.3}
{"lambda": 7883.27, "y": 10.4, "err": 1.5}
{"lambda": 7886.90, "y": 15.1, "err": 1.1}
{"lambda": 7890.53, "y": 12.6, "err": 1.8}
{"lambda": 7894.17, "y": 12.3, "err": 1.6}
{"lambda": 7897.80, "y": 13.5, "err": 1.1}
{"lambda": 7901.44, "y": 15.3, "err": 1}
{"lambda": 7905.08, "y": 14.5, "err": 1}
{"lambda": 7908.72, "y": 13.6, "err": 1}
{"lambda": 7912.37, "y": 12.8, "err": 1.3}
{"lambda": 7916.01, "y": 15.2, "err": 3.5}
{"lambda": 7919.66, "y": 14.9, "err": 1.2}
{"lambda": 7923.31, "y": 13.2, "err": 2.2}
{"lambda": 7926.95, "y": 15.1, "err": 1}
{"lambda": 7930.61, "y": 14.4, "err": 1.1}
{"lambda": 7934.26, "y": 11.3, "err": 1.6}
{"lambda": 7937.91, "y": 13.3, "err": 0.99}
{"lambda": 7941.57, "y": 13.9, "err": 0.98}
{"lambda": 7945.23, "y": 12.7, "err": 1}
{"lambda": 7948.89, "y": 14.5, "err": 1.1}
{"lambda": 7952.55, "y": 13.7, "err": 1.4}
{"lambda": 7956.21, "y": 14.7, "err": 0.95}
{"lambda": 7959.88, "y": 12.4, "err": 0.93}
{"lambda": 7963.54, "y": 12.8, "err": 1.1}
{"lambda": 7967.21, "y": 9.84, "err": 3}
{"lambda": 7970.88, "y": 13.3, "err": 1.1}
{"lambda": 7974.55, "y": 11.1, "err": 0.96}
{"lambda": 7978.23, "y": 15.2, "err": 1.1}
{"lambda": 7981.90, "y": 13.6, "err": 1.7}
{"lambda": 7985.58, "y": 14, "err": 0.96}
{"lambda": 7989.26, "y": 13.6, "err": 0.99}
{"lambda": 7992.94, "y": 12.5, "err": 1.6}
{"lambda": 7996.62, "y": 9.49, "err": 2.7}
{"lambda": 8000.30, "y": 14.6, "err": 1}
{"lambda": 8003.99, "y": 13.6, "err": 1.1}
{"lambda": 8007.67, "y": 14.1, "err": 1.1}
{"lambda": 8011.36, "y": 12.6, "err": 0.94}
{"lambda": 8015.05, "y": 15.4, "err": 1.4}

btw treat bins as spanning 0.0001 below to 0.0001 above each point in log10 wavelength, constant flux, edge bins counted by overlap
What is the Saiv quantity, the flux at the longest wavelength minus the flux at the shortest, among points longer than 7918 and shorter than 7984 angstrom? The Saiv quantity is -1.3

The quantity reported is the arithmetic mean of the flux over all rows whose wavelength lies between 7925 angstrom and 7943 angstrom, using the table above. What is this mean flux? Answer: 13.6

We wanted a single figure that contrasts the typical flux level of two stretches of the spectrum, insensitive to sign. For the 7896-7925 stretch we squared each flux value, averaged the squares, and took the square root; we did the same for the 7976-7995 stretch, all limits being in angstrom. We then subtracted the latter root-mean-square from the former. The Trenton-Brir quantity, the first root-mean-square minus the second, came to 0.3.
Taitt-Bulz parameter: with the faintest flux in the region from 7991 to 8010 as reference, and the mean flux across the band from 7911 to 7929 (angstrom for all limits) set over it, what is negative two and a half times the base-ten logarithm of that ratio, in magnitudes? -0.44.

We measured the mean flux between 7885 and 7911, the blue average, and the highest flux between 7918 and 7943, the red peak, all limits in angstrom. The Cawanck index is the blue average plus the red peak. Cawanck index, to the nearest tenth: 28.9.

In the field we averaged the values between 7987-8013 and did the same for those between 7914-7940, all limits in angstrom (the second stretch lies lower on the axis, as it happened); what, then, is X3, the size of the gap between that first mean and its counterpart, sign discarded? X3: 1.0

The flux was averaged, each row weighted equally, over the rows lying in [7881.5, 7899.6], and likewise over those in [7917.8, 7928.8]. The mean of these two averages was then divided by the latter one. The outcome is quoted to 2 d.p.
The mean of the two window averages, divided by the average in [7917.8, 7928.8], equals 0.94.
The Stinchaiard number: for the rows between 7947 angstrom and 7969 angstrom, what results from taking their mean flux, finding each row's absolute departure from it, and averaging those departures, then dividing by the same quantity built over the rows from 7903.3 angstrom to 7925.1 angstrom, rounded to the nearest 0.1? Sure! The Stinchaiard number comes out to 1.6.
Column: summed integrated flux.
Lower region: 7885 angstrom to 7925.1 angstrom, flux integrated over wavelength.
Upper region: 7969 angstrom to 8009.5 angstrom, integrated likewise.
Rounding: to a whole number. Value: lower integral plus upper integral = 1091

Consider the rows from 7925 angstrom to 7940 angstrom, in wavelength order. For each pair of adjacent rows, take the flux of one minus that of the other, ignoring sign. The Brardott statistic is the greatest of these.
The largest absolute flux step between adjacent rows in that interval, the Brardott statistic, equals 3.1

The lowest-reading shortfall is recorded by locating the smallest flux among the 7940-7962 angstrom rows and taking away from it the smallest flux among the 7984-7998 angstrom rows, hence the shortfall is 2.9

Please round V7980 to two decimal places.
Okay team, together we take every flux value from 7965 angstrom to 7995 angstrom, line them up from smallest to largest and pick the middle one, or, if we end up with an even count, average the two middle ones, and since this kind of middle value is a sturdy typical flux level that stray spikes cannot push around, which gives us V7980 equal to 13.45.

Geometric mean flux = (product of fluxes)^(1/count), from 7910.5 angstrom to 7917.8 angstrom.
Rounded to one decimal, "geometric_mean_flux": 13.9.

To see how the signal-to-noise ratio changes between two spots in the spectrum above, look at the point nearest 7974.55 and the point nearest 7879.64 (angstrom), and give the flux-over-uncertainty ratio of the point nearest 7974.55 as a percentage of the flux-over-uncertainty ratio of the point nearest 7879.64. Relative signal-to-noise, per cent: 102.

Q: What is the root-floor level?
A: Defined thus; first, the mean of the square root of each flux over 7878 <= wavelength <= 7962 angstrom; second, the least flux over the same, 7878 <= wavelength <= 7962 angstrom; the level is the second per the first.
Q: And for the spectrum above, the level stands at 2.82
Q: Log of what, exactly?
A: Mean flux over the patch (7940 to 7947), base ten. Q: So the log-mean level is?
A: 1.12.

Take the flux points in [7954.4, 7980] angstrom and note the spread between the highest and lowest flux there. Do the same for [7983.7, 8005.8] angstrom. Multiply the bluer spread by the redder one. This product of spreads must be 27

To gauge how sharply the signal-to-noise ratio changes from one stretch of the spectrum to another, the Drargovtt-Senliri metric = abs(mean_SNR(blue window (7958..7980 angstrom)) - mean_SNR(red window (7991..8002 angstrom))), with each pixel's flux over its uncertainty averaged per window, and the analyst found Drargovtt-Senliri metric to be 2.3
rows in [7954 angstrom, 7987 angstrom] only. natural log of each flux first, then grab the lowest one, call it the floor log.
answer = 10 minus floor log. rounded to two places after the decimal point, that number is 7.71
